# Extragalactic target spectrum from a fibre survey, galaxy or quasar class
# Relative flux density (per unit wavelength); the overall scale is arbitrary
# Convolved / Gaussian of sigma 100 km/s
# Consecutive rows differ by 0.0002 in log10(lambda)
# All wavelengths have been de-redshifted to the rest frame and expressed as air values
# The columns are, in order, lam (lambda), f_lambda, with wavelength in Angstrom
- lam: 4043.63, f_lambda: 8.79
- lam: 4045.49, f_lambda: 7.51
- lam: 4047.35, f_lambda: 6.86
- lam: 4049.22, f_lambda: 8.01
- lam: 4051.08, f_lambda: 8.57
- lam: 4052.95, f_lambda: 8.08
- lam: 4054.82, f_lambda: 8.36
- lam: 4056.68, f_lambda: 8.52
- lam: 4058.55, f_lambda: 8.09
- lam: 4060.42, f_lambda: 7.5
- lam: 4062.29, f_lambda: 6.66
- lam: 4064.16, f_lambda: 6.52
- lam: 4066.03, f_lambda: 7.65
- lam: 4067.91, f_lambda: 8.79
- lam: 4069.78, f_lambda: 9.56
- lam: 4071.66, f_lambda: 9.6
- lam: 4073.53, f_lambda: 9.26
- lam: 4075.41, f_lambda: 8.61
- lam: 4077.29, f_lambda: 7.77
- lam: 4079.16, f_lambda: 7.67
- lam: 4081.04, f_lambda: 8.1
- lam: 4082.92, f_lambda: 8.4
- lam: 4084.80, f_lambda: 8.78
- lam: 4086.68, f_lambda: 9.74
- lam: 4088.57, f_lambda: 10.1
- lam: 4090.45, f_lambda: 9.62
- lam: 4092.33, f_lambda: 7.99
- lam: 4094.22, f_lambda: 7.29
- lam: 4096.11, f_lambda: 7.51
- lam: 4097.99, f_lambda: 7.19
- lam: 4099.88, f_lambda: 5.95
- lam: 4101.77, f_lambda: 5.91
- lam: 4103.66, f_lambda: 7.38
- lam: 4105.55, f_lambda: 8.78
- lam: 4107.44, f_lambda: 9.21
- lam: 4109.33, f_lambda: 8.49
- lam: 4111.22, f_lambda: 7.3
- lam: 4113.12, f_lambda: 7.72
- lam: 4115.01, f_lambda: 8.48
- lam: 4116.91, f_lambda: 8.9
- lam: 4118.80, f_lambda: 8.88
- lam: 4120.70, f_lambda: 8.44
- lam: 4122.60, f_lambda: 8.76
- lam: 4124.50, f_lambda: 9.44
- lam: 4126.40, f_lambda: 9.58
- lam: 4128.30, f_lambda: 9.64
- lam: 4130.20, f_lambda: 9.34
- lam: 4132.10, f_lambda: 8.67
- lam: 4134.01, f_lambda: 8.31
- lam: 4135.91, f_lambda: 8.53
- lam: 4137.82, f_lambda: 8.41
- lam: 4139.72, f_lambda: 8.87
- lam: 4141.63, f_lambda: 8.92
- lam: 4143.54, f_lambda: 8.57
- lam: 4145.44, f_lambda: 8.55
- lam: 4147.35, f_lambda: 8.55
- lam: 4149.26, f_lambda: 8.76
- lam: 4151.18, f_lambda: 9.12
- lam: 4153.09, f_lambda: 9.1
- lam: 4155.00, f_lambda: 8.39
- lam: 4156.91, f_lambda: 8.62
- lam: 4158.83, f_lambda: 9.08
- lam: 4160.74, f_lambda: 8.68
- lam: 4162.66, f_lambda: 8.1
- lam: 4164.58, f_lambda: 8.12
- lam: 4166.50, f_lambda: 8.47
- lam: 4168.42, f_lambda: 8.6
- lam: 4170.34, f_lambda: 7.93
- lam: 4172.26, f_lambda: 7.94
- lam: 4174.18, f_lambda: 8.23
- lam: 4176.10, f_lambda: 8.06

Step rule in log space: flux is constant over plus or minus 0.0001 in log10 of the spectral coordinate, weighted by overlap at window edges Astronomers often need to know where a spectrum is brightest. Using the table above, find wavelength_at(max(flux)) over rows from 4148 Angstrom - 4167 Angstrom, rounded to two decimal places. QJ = 4151.18 Angstrom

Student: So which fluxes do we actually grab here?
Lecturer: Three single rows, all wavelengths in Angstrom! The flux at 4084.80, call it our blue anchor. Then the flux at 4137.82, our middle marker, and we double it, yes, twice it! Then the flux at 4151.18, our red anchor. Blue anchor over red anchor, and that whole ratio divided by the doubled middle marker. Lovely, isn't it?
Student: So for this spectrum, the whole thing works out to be 0.057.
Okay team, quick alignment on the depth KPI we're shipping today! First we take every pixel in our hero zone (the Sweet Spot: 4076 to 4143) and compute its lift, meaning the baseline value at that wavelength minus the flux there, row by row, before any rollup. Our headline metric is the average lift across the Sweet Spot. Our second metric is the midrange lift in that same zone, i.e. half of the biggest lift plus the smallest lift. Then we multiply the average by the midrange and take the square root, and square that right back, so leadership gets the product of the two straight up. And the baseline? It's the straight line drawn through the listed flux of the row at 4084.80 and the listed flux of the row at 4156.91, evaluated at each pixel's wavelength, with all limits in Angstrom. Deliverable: 0.24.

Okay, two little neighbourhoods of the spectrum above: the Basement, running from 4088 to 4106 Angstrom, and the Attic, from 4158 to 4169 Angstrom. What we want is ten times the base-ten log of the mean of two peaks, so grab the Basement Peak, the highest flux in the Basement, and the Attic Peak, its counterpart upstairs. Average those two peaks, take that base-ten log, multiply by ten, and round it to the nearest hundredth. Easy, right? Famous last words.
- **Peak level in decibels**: 9.82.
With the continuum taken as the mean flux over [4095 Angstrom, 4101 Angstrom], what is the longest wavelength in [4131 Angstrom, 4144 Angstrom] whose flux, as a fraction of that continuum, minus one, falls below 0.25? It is 4143.54 Angstrom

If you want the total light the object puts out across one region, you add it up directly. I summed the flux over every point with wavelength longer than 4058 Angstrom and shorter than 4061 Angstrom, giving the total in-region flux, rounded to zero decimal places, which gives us 16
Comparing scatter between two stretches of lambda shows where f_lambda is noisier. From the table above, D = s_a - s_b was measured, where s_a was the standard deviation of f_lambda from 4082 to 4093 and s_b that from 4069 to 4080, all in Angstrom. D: -0.03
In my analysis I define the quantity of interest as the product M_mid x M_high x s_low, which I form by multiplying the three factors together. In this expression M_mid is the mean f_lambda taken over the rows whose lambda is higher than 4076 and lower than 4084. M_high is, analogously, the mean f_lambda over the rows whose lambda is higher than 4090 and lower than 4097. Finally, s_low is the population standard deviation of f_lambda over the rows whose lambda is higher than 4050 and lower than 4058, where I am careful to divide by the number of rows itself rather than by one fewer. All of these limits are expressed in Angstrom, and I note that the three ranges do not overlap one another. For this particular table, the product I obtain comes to 12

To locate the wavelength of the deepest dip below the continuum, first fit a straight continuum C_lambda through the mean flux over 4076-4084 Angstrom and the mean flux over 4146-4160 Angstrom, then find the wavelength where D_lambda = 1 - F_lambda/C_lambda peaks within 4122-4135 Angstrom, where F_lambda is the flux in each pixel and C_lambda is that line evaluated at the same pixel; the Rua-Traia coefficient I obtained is 4134.01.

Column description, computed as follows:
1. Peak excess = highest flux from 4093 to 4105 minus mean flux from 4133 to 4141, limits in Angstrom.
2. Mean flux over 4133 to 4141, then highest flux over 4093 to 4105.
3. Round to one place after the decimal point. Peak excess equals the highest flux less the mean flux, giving -1.0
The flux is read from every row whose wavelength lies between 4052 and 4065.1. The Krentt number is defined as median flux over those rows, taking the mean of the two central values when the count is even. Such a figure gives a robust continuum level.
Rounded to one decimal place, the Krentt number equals 8.1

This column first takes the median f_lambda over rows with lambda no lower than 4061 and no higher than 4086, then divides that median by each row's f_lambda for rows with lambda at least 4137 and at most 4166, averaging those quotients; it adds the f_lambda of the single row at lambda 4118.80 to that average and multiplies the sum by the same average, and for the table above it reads 9.6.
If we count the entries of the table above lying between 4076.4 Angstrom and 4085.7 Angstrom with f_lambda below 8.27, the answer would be 3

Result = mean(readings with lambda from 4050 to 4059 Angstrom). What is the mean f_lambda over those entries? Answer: 8.3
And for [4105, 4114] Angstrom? 8.3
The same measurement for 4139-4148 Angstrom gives 8.7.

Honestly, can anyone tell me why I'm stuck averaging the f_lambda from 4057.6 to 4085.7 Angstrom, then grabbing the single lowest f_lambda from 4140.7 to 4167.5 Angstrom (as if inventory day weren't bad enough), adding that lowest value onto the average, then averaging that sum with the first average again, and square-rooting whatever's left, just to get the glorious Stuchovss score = 3.50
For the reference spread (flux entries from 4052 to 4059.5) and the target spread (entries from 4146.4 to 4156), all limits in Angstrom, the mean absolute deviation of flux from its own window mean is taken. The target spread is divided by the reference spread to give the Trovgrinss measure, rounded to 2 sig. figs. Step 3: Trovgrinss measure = 1.5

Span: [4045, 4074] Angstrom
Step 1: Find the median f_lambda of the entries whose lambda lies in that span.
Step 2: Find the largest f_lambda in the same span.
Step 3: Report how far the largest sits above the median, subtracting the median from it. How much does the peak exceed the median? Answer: 1.5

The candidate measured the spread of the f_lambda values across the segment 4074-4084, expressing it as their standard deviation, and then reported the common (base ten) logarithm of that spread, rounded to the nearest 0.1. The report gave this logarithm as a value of -0.4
